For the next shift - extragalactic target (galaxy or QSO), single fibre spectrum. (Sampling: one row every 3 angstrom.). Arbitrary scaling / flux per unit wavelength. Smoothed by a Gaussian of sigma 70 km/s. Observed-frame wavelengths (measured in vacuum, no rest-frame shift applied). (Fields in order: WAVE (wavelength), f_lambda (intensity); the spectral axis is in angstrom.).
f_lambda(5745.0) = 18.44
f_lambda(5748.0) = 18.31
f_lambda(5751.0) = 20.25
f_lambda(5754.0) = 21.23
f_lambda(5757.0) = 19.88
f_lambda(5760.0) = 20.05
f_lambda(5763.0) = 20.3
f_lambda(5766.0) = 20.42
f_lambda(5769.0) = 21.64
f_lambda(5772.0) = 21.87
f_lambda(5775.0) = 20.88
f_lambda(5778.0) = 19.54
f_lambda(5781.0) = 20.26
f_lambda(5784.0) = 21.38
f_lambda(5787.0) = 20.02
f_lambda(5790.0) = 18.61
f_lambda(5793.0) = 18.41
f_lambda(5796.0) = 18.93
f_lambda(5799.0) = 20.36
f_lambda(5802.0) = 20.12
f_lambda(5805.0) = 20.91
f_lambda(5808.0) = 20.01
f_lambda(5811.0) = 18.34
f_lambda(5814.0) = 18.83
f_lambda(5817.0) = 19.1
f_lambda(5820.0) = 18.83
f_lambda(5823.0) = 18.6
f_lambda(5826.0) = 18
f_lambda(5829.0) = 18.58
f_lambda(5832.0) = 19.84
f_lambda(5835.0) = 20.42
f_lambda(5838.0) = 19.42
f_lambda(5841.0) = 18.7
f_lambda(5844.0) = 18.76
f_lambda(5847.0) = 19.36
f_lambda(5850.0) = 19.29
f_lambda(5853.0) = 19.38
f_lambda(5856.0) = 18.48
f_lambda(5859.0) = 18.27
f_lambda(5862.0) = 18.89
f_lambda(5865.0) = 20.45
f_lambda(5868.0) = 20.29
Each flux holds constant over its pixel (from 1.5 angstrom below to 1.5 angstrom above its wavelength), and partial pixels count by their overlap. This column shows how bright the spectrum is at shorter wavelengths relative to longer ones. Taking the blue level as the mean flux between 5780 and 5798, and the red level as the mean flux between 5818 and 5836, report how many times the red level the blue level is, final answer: 1.03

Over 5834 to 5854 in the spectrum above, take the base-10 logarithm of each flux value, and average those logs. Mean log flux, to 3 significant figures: 1.29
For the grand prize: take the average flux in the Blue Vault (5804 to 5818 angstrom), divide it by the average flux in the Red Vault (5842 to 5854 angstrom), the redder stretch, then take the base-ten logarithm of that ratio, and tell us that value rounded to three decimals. 0.005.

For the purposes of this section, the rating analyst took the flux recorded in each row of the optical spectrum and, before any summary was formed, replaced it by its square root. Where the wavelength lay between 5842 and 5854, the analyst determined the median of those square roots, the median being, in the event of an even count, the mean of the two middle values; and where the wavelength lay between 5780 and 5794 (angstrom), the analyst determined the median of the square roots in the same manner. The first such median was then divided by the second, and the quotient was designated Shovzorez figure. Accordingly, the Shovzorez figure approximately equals 0.98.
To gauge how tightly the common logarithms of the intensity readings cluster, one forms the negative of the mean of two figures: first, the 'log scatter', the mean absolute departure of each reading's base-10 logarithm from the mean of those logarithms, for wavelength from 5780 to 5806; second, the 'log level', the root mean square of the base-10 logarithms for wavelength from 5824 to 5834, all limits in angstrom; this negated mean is -0.646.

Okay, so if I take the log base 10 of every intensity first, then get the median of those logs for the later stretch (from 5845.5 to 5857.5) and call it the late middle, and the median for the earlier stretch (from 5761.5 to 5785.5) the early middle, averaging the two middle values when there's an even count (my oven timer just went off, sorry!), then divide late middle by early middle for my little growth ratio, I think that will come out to 0.978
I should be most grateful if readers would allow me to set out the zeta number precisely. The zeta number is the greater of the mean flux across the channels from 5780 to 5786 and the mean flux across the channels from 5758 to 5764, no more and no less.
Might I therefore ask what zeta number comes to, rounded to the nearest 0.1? 20.8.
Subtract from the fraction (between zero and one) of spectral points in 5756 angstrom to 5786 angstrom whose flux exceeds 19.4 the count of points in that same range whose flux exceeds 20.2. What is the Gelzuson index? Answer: -6.0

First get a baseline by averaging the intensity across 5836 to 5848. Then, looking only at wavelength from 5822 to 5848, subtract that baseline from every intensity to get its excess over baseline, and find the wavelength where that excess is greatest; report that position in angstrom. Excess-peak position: 5835.0 angstrom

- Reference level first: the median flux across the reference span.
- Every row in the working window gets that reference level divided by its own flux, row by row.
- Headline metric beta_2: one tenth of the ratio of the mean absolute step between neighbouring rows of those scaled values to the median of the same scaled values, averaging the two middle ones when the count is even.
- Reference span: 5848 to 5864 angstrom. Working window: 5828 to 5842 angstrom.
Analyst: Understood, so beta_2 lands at 0.0045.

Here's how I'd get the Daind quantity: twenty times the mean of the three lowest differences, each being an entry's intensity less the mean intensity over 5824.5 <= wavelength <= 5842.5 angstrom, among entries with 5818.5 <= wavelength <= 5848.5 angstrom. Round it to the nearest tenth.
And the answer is -15.3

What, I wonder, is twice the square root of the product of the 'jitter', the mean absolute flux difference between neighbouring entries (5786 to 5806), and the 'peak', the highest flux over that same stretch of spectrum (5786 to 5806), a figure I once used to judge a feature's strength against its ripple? 8.0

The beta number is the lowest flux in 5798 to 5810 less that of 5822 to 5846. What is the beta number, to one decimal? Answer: 2.0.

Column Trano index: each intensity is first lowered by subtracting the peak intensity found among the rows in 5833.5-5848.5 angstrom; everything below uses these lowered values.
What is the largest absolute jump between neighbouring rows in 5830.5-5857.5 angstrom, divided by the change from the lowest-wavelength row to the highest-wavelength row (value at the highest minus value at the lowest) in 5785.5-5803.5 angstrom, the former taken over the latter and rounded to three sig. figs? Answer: 10.0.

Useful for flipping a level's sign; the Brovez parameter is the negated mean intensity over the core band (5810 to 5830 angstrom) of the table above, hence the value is -18.6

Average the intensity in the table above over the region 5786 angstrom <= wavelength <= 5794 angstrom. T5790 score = 19.0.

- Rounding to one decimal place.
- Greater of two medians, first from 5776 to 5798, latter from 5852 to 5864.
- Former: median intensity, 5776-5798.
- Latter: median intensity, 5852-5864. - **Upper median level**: 19.5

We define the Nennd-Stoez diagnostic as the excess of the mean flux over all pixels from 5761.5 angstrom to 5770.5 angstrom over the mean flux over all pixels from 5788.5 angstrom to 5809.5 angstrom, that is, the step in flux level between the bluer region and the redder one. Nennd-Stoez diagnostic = 1.2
